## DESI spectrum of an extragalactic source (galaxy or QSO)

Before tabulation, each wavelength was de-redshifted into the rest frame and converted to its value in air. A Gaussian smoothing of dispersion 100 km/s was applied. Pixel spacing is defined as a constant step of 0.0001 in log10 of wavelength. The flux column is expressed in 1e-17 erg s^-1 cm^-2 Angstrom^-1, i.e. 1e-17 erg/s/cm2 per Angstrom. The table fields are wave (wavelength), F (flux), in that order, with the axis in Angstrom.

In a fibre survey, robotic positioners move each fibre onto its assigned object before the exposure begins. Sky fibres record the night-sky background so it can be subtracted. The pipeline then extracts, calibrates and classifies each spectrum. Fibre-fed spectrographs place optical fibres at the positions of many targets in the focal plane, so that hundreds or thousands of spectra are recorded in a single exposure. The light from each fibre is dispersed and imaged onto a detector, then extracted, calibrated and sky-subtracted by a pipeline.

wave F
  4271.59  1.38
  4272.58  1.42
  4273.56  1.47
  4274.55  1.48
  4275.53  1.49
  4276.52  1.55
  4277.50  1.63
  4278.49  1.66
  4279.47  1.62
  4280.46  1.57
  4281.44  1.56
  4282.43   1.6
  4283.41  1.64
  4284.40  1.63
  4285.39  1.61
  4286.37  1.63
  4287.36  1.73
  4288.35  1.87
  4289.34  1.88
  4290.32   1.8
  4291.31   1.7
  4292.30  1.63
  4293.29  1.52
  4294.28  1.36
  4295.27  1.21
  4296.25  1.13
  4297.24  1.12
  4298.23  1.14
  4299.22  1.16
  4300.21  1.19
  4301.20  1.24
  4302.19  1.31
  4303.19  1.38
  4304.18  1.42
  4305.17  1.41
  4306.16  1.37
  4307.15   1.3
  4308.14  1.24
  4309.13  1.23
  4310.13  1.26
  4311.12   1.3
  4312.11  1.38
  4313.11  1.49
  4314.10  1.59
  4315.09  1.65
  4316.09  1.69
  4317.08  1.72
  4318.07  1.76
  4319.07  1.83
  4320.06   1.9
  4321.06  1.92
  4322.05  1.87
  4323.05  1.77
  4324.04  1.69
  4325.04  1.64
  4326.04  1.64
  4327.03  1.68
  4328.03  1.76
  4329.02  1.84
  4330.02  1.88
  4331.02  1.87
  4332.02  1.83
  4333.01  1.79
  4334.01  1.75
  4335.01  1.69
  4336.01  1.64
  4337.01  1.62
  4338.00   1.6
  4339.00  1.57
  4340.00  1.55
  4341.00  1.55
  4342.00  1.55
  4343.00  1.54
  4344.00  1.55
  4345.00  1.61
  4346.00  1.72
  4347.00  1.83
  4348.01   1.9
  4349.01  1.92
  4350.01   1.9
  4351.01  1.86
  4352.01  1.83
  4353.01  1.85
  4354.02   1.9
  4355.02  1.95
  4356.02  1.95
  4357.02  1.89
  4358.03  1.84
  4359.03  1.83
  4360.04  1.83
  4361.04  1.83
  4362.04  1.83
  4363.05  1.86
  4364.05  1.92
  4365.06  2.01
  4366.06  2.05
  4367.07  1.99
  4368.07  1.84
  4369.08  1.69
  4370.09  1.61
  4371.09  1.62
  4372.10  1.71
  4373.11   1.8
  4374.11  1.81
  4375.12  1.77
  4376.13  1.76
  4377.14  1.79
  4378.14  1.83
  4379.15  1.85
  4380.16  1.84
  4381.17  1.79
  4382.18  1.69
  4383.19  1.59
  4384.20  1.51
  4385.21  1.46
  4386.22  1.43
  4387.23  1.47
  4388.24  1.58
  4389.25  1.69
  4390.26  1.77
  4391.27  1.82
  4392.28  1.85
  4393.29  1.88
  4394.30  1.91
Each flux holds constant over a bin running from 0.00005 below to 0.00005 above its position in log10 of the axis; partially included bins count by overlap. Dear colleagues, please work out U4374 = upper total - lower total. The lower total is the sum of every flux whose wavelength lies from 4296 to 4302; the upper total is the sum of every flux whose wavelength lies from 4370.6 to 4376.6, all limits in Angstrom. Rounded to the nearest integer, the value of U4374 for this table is 3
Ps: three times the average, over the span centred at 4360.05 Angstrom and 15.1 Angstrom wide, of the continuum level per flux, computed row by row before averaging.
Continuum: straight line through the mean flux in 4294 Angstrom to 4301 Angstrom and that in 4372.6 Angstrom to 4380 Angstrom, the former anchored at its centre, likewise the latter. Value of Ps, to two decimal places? 2.65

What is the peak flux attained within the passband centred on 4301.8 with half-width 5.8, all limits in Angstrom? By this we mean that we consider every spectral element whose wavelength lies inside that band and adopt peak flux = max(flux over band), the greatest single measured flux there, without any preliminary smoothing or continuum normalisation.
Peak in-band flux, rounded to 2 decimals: 1.42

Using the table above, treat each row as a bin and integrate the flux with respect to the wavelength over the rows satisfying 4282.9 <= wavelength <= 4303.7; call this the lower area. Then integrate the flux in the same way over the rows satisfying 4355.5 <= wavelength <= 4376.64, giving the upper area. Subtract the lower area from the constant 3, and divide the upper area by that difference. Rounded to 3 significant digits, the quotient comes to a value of -1.40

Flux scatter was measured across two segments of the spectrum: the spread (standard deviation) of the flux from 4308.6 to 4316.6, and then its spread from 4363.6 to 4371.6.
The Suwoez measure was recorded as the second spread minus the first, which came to -0.002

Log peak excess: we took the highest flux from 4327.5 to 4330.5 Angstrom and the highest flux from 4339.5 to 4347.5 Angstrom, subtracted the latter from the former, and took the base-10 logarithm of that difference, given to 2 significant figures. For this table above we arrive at -1.3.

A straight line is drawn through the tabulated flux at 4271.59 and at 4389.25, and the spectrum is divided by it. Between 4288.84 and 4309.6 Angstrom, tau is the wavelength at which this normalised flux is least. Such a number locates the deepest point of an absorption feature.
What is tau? 4297.24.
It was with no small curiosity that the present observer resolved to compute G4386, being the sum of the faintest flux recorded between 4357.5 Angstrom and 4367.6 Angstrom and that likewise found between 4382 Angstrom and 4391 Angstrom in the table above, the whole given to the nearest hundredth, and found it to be 3.26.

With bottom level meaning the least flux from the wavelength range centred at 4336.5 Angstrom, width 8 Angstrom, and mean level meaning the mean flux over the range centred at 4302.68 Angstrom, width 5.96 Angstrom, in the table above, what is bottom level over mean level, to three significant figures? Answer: 1.17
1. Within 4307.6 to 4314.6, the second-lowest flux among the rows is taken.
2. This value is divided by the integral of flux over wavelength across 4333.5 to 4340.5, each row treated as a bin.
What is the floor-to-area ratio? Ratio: 0.109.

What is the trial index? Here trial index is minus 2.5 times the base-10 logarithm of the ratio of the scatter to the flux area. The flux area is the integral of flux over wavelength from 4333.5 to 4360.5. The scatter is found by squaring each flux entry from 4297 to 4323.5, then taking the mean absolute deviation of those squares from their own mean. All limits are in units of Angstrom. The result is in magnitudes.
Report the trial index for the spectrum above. 4.60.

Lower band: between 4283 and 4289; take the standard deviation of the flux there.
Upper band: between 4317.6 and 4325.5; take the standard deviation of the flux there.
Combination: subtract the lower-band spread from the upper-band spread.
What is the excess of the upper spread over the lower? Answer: 0.00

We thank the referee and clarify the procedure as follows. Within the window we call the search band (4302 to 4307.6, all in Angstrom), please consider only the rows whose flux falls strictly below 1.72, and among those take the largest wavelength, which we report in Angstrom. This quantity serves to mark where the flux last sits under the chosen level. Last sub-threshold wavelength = 4307.15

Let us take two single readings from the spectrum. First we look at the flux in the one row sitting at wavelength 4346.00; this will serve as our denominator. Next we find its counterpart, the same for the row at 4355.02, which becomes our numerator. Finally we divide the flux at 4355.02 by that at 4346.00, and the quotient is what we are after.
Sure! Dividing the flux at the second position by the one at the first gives 1.1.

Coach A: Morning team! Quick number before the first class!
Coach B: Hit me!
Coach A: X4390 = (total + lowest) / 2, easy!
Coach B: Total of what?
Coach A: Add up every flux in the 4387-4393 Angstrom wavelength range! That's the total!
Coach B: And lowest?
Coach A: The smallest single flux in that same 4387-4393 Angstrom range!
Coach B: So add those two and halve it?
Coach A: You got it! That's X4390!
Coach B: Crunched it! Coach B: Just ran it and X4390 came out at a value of 5.8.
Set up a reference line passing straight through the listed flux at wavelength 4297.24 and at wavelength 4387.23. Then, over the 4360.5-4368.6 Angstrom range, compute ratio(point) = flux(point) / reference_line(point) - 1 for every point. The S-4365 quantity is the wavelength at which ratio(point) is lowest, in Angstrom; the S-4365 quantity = 4368.07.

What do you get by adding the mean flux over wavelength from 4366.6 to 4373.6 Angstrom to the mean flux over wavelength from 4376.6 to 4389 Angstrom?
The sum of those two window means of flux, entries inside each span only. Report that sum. 3.40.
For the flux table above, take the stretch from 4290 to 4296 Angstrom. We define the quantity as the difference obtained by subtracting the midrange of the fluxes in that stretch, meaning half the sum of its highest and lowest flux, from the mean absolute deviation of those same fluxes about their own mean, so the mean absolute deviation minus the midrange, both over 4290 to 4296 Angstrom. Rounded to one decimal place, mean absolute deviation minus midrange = -1.3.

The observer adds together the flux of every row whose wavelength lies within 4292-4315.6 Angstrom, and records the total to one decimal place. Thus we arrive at 32.0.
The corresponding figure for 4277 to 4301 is 36.6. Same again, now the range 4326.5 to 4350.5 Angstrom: 41.1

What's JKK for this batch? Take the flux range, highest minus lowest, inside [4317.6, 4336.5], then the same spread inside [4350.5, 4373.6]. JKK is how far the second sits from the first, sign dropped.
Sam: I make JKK 0.16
